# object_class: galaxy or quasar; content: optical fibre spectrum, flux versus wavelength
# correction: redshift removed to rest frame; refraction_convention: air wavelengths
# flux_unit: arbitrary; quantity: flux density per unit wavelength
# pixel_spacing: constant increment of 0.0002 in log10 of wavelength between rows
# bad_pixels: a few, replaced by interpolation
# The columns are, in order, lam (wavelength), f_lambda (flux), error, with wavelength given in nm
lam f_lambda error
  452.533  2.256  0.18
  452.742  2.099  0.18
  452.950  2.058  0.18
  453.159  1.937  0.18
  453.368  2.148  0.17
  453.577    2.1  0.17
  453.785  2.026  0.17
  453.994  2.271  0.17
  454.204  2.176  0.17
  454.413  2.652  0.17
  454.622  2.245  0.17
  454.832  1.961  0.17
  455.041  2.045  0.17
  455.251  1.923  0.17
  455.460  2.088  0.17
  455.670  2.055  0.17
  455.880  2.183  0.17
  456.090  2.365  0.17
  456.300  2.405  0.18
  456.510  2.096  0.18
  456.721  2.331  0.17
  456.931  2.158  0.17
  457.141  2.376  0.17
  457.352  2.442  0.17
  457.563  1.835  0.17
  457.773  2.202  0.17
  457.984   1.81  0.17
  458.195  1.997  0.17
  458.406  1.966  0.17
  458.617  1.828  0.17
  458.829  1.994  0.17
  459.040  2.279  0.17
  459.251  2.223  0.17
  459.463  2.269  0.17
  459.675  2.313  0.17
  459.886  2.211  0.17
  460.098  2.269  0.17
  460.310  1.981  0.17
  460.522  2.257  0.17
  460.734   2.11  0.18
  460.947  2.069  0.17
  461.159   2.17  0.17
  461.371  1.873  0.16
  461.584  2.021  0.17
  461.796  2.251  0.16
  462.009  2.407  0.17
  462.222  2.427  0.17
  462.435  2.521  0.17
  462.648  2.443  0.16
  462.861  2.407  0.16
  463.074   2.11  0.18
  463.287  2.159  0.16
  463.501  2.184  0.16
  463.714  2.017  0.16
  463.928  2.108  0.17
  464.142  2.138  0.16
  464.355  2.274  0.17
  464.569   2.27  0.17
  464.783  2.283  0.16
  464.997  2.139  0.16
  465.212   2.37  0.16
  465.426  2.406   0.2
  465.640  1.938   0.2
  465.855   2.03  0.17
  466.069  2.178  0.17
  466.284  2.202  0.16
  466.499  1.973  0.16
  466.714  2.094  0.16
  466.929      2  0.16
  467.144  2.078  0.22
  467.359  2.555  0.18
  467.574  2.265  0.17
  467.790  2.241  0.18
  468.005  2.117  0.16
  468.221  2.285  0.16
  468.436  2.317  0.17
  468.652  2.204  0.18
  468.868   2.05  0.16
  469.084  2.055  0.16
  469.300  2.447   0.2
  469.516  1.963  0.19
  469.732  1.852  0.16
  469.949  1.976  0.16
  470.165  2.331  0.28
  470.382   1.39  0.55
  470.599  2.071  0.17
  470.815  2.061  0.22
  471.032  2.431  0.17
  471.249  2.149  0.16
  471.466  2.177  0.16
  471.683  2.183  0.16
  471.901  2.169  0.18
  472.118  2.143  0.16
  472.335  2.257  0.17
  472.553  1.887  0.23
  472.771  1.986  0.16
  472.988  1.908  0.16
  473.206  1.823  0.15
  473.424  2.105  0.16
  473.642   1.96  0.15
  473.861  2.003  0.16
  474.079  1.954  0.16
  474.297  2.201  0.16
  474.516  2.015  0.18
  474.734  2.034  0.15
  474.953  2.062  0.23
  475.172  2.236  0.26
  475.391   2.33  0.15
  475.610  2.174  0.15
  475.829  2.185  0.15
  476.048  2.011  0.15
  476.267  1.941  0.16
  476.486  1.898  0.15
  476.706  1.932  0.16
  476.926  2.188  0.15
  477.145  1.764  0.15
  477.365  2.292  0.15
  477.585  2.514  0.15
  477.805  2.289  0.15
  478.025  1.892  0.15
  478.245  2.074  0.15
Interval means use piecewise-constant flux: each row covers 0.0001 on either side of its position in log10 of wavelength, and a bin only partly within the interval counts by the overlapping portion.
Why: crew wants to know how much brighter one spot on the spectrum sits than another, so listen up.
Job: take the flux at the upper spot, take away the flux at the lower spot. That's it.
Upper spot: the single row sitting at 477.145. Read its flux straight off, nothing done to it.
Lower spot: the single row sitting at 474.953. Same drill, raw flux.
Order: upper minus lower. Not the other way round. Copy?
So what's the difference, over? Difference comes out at -0.30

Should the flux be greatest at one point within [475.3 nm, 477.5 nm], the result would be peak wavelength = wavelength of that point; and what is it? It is 475.391 nm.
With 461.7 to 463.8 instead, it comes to 462.435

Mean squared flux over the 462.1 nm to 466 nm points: 5.0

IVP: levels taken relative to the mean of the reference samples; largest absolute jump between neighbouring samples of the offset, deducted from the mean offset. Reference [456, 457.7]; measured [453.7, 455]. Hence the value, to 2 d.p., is -0.51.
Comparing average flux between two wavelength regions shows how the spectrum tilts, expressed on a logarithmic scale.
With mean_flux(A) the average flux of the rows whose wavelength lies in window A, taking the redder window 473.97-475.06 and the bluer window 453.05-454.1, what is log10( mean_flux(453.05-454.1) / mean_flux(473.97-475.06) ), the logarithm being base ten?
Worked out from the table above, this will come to 0.009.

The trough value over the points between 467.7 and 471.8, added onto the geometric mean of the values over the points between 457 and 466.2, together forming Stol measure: 3.56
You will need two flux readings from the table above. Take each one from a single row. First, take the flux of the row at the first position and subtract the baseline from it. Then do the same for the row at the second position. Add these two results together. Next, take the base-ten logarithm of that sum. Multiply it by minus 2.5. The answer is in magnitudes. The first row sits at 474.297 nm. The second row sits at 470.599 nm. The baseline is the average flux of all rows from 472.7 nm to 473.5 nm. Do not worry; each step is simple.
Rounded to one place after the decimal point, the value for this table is 1.1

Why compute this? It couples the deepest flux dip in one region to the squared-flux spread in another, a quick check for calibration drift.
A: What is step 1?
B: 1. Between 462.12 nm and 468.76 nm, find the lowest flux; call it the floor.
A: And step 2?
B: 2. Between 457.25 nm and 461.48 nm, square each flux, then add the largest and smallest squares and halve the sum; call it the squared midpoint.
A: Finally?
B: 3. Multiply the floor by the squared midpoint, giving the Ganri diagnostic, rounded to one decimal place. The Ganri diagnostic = 9.0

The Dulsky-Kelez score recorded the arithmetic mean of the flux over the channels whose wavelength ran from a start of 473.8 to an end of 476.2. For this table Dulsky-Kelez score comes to 2.11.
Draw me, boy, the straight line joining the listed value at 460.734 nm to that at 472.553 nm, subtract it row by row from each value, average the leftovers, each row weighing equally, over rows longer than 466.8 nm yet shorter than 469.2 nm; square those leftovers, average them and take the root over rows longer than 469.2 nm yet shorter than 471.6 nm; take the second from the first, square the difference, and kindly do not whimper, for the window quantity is 0.010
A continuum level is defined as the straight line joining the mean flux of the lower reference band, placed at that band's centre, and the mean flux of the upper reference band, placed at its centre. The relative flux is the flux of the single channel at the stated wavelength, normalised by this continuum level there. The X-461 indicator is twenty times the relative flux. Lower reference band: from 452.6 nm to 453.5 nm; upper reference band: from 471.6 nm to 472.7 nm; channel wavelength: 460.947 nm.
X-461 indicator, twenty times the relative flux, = 19.8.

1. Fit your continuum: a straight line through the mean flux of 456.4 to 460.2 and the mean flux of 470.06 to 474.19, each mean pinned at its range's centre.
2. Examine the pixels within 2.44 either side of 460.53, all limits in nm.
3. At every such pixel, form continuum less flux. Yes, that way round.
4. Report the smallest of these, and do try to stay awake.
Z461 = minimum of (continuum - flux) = -0.404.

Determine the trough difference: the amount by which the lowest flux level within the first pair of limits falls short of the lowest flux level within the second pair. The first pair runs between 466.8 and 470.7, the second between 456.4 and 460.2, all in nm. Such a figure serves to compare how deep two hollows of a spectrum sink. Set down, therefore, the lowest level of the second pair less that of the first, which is 0.42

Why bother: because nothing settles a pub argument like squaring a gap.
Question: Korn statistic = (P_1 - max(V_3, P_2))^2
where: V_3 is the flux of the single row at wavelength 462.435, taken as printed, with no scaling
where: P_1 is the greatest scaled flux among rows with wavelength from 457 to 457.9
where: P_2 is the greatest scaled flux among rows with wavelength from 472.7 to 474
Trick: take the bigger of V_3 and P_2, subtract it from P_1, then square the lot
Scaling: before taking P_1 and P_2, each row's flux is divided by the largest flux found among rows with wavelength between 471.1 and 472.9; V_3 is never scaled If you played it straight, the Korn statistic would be 2.1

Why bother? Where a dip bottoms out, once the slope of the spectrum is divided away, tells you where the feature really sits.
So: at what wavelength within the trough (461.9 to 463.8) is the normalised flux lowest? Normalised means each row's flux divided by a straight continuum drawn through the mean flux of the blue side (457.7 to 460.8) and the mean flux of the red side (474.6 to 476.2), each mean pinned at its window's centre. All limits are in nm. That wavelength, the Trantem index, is 463.714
